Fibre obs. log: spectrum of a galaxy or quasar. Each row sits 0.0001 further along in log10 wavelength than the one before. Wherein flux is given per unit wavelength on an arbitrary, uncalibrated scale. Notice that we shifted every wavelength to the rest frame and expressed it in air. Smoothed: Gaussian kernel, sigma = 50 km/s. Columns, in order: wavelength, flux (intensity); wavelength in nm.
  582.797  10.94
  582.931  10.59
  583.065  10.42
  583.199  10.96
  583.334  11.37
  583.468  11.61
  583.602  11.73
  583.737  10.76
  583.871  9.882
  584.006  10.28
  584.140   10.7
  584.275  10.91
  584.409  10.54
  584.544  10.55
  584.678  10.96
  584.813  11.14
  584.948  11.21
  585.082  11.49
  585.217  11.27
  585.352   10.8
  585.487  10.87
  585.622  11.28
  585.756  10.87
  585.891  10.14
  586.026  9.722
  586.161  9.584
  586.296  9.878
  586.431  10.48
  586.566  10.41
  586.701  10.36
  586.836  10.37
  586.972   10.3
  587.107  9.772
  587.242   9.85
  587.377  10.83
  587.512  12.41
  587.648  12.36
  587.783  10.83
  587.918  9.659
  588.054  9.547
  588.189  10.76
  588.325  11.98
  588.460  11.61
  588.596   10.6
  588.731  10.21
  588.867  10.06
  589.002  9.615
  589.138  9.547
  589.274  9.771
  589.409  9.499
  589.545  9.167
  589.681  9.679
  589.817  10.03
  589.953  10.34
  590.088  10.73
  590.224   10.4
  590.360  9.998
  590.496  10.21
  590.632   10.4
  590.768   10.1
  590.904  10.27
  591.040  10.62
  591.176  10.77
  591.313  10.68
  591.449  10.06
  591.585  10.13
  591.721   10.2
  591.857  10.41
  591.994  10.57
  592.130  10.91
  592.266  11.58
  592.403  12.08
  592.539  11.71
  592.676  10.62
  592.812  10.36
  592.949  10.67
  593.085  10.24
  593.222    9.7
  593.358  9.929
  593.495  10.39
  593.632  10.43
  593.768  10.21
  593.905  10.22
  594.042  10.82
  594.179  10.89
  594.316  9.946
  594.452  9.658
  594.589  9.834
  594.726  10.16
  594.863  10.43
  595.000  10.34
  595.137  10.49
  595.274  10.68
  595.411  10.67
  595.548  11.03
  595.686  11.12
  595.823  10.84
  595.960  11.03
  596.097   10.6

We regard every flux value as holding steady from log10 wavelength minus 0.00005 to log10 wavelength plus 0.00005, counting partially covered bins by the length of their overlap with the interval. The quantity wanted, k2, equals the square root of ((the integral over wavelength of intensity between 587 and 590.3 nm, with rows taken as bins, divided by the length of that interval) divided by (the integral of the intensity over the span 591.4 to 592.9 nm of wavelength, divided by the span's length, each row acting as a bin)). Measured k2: 0.98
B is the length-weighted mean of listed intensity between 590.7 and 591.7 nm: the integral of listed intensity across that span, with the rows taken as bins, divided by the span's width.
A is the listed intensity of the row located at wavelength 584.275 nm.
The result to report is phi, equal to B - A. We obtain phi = -0.5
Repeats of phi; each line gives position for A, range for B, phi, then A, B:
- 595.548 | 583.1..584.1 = -0.1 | 11.03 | 10.9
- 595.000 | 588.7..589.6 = -0.7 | 10.34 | 9.7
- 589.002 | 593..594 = 0.6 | 9.615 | 10.2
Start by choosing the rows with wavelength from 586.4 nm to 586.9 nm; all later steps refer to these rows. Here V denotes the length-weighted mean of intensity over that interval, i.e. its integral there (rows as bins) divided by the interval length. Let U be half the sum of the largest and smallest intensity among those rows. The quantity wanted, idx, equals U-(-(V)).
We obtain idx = 20.8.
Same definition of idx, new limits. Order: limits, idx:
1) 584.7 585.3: 22.5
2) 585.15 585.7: 22.1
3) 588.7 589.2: 19.7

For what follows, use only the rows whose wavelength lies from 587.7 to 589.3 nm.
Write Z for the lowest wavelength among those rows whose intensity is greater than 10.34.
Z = 587.783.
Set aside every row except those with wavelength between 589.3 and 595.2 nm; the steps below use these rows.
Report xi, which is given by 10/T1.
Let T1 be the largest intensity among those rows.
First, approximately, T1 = 12.08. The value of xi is 0.828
